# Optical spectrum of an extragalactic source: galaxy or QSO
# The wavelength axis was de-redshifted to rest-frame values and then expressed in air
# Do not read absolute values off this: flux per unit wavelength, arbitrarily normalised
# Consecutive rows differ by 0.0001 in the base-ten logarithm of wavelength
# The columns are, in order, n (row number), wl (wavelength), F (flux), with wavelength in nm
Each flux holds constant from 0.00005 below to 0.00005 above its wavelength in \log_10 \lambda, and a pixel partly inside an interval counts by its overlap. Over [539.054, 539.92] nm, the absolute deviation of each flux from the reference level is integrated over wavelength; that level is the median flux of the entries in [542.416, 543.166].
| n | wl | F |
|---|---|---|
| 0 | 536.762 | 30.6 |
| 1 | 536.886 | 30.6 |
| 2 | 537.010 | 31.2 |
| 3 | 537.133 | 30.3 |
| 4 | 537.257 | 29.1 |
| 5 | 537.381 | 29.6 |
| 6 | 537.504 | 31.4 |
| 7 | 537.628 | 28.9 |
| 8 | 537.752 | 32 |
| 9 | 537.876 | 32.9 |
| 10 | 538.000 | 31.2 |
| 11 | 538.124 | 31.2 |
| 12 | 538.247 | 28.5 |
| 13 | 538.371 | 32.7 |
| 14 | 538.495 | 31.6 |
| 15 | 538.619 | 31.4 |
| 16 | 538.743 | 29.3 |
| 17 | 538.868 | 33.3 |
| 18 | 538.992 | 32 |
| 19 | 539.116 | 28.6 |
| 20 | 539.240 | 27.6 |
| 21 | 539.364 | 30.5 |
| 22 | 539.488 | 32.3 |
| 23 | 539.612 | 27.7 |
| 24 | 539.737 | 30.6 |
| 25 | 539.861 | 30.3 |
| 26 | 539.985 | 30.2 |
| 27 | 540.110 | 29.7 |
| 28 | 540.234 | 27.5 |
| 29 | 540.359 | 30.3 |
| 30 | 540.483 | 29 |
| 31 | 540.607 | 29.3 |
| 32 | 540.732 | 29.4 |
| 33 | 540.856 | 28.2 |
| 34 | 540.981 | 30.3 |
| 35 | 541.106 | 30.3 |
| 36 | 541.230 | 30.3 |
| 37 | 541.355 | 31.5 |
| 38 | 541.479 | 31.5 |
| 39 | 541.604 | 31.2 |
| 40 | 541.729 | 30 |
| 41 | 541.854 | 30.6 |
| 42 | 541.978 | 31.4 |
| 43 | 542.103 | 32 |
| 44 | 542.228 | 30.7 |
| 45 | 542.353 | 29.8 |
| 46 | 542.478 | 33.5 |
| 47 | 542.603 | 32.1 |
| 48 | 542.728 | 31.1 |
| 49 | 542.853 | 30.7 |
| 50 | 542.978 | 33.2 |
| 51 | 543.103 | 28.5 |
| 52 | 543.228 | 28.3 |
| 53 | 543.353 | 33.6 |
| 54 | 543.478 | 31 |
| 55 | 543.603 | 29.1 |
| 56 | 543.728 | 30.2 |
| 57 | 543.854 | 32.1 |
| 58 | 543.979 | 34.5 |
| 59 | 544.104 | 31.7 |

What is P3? 1.9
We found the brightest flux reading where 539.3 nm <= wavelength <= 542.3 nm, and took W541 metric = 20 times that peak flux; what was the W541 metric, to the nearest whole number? 646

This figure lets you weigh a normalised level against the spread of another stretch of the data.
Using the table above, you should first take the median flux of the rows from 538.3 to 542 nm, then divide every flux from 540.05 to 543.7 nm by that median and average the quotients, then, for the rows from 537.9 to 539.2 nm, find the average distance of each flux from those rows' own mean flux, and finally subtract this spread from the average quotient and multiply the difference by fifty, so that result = -15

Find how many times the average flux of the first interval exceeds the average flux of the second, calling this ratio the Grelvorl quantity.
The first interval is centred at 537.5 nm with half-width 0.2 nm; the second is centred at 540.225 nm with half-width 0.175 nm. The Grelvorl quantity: 1.03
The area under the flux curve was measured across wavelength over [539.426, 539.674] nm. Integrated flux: 7.45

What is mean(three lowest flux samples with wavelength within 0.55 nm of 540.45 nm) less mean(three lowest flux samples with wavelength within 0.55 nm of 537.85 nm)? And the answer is -0.8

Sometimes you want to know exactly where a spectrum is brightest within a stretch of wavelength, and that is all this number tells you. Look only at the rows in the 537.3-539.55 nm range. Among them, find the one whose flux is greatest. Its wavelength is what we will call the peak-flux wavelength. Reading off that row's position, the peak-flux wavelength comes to 538.868 nm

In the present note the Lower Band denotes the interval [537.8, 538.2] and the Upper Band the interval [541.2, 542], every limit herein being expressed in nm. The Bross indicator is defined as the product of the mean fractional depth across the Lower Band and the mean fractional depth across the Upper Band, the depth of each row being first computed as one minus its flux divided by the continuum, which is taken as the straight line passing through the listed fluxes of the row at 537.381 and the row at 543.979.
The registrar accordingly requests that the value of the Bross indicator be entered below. -0.003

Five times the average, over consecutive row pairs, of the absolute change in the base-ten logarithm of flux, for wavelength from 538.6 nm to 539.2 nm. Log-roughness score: 0.19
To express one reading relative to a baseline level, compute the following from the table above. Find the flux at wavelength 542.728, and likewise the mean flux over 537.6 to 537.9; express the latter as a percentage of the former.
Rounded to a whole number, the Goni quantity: 101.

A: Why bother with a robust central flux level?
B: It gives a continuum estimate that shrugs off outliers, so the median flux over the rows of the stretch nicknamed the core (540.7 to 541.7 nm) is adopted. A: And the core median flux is 30.3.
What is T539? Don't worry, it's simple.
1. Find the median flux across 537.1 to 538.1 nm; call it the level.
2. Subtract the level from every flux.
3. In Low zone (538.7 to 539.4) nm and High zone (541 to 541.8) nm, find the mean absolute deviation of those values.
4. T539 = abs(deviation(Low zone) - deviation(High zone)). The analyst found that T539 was 1.1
